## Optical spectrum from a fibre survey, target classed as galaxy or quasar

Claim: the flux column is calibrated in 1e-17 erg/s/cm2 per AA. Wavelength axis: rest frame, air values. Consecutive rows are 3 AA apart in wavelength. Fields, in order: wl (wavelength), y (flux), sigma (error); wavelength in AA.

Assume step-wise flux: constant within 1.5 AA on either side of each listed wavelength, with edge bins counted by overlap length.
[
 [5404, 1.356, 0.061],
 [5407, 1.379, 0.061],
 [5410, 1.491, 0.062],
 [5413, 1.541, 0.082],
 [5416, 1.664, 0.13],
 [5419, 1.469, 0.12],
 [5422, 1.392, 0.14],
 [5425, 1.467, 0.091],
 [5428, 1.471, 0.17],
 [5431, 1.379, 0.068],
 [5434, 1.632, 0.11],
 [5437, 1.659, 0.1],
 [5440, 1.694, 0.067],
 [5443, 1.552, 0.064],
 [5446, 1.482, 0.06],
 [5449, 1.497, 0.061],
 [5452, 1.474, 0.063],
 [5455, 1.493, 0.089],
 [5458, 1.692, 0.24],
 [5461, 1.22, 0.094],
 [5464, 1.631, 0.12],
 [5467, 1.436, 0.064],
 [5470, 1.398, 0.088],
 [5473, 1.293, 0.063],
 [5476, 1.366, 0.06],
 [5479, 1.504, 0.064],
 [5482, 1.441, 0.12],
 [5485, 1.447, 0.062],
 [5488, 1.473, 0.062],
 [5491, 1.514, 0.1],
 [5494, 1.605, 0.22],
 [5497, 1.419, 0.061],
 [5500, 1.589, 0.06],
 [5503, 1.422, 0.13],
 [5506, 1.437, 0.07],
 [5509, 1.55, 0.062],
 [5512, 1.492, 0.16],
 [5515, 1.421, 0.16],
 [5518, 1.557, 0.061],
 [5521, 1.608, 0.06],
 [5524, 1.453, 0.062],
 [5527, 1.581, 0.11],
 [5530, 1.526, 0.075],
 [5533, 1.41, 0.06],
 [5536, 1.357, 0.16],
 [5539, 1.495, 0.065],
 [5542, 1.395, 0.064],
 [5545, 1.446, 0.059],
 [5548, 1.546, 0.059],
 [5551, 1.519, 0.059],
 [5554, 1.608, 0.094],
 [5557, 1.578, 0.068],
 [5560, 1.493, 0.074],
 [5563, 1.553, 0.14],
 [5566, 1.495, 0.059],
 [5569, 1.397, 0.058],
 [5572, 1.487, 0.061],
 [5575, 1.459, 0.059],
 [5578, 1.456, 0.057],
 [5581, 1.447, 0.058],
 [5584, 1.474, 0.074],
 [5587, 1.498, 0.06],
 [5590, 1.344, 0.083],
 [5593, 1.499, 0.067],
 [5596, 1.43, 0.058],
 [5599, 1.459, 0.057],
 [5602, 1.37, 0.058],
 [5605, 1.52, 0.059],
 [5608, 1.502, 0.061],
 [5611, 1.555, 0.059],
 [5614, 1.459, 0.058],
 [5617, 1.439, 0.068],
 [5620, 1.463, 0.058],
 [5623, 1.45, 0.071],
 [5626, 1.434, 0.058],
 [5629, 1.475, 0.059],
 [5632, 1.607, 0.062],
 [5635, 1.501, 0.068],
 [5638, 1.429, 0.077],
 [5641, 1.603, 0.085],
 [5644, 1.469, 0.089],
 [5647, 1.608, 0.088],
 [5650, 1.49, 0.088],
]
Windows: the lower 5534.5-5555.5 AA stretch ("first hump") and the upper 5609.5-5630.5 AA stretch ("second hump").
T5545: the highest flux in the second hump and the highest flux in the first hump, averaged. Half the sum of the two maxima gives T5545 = 1.58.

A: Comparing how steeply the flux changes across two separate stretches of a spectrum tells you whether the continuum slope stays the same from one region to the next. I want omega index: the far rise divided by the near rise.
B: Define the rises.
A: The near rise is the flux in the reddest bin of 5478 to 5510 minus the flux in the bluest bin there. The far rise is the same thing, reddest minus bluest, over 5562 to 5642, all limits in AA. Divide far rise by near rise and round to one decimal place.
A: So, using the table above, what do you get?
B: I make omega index 1.1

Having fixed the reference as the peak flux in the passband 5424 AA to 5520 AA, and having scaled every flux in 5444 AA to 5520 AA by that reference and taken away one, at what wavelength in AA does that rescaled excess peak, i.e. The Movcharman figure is 5458 AA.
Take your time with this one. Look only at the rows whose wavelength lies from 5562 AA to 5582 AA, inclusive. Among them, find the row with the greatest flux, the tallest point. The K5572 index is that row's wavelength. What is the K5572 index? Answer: 5563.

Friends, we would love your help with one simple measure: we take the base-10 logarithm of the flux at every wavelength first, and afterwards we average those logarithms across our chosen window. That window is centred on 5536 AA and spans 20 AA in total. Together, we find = 0.163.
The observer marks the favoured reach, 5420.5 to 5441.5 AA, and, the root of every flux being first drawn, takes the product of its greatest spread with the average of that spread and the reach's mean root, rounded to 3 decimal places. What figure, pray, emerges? 0.087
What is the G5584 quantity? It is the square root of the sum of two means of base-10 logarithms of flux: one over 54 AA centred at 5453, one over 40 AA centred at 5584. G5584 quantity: 0.577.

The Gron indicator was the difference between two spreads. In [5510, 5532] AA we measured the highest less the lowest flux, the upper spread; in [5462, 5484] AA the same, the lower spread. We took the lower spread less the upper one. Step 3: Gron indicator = 0.15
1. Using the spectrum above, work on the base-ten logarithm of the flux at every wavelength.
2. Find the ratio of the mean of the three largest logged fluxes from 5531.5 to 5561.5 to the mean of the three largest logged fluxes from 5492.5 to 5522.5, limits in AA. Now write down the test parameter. 0.97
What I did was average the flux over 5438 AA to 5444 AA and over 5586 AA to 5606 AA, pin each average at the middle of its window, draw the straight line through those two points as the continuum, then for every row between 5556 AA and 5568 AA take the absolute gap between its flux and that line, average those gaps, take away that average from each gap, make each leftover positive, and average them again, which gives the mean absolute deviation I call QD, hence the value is 0.034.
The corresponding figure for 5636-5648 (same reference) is 0.080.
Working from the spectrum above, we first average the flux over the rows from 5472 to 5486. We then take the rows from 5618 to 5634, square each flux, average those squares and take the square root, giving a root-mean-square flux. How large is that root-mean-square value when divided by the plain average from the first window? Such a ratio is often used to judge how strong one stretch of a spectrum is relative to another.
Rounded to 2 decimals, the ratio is 1.05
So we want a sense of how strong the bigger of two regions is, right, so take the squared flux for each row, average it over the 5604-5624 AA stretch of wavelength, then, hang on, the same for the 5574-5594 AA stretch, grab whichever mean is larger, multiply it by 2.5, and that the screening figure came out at 5.51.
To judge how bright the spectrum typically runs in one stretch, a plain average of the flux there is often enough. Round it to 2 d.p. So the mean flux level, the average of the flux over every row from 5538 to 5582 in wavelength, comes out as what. 1.49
